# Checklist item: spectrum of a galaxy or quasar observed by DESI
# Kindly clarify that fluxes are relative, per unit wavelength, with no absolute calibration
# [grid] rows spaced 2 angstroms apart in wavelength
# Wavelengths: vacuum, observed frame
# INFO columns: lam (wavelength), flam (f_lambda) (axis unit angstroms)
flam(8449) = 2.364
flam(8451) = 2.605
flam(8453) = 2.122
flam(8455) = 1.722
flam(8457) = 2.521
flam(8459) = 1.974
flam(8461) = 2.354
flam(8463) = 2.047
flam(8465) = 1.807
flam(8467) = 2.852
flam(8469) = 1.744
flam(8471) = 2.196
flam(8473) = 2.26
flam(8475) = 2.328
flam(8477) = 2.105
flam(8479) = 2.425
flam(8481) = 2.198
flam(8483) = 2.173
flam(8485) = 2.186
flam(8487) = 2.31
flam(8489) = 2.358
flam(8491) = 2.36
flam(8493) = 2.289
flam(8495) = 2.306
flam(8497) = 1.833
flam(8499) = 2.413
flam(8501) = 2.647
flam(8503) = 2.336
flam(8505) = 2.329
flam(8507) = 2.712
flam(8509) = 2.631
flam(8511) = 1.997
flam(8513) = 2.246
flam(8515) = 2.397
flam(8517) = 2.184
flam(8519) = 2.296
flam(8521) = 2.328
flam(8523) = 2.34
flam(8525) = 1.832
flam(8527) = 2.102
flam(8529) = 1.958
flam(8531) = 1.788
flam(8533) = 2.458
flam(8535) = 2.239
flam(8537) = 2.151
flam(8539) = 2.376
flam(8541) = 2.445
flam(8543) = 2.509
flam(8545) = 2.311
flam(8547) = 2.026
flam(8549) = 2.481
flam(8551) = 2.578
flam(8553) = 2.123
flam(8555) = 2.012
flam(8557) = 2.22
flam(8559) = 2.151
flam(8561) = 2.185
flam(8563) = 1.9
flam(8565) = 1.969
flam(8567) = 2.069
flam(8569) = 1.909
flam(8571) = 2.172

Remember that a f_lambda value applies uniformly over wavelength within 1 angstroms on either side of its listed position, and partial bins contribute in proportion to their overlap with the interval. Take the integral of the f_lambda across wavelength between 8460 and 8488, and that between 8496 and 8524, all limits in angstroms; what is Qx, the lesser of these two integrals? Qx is 62.0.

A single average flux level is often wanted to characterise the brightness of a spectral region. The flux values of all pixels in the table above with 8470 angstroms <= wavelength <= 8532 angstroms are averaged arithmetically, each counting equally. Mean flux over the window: 2.25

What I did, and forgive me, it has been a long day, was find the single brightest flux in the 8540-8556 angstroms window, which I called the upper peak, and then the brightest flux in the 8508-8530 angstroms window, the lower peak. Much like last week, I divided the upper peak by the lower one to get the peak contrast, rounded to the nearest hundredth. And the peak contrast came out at 0.98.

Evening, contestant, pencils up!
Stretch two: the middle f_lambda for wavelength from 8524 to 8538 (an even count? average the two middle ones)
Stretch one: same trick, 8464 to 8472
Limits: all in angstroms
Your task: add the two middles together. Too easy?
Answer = 4.10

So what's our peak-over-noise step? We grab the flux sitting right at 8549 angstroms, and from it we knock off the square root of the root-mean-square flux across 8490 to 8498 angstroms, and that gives 1.0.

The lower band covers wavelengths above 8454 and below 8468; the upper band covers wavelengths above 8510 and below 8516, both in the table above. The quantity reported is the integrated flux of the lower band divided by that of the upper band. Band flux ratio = 2.3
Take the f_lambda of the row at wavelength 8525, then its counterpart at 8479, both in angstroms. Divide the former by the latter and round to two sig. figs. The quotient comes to 0.76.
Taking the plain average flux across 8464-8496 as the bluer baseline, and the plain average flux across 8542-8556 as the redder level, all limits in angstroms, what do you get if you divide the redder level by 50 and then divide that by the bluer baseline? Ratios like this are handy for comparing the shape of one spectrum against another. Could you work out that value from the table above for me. 0.0204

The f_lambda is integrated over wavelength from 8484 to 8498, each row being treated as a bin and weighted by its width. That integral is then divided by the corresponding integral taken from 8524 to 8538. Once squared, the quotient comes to 1.16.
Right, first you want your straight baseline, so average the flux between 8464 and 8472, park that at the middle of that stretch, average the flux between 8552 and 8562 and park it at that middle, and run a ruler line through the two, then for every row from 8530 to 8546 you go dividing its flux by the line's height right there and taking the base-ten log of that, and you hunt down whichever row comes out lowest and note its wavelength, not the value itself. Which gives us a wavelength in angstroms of 8531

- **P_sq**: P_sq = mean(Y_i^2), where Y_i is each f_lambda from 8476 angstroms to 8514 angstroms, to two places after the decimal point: 5.37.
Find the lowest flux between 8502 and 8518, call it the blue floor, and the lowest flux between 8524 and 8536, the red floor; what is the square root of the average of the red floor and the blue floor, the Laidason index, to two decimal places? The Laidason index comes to 1.38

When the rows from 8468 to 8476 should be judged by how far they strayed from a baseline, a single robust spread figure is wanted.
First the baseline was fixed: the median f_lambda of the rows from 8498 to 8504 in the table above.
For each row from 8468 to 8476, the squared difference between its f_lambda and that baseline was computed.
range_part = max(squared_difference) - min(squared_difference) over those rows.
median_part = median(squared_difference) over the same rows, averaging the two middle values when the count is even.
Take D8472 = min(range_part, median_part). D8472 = 0.04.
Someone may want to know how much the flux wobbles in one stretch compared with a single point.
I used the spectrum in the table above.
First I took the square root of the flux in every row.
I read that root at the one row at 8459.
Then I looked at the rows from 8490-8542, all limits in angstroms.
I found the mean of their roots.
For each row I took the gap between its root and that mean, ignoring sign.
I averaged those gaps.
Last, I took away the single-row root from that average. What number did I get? -1.34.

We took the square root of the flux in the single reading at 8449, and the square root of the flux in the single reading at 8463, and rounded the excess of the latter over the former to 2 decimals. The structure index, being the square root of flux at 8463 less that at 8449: -0.11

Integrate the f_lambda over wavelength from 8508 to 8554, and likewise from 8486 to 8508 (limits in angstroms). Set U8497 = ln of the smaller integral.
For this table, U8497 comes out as 3.95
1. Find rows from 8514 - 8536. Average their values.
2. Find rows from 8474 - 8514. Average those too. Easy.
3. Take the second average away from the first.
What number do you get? -0.13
